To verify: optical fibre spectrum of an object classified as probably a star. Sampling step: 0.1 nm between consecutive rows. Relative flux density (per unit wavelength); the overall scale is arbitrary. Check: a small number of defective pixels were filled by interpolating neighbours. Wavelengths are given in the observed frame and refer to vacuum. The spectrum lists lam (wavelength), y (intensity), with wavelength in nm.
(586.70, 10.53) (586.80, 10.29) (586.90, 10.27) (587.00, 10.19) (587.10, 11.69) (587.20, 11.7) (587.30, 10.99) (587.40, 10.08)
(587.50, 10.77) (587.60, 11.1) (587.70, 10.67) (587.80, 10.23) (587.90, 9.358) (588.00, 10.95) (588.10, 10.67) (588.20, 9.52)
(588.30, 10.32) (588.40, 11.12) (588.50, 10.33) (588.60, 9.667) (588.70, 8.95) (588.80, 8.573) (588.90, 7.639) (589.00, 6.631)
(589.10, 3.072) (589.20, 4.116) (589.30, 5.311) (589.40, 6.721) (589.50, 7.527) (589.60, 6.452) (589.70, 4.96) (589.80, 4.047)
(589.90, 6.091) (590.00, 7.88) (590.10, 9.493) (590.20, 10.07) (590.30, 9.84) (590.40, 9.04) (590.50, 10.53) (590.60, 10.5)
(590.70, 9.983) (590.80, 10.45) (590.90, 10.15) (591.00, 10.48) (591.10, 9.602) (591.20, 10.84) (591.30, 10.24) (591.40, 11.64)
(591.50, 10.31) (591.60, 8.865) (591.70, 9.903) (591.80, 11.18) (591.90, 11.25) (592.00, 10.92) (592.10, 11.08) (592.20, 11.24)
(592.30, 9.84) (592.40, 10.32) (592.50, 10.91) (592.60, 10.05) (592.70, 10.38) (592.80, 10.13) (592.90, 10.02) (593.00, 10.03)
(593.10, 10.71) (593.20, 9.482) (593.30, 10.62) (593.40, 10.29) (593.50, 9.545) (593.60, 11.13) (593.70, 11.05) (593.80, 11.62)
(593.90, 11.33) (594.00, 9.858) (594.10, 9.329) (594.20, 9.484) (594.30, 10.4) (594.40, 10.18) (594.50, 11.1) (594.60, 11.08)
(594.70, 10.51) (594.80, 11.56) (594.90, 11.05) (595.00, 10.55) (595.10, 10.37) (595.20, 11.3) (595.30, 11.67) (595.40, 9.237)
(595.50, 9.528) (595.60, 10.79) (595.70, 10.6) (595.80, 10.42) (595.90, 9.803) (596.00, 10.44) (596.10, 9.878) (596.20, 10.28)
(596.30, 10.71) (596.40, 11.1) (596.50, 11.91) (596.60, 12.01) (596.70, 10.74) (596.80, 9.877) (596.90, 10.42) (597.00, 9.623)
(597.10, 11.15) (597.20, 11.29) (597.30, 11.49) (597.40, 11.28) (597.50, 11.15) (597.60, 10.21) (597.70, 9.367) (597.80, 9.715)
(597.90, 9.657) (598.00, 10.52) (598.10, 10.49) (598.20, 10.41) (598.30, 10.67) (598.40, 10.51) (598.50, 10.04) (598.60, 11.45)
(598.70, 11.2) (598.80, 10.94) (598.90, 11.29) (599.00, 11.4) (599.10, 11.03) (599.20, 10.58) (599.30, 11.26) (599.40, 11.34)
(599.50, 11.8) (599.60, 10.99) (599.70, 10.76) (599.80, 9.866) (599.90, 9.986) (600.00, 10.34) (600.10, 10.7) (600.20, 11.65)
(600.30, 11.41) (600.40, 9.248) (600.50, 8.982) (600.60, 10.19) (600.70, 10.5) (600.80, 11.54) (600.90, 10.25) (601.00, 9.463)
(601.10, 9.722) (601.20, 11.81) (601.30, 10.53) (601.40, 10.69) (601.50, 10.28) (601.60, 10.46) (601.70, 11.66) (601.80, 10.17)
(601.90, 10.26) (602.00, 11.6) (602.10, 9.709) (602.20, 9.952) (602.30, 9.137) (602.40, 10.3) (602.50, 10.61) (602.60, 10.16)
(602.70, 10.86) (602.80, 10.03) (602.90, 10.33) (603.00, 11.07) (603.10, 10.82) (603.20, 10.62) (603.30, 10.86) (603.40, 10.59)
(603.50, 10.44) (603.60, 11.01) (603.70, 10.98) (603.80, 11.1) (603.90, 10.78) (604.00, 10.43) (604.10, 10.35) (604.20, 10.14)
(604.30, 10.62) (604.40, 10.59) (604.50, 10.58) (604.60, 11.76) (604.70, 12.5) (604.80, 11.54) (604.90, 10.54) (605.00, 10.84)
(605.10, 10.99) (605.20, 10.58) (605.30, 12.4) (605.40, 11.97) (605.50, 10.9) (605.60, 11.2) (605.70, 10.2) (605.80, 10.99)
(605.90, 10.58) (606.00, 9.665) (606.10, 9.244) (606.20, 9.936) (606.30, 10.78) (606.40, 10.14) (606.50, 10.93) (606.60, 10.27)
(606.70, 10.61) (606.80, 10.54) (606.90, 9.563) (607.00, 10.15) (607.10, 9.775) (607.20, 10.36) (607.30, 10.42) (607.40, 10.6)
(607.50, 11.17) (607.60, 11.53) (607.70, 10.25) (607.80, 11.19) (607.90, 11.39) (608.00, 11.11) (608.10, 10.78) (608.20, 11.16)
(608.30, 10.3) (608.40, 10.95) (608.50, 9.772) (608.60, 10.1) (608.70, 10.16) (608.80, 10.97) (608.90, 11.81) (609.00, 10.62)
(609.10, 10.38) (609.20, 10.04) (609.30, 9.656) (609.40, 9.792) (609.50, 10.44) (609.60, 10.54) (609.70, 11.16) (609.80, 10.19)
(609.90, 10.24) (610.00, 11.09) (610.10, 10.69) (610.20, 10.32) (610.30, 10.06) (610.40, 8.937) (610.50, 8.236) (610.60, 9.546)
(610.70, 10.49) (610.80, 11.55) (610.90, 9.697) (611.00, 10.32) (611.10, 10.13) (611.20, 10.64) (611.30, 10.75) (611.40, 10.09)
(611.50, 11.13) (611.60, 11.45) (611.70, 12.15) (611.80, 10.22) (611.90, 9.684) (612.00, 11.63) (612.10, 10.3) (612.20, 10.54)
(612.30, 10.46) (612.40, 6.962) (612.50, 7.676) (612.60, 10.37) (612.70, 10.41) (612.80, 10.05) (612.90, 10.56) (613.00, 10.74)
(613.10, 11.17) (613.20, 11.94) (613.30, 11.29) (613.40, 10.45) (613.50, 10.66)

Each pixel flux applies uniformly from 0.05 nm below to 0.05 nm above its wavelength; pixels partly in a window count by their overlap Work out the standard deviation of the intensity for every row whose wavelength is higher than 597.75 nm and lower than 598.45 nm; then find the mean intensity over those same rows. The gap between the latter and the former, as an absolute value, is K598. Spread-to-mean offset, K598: 9.9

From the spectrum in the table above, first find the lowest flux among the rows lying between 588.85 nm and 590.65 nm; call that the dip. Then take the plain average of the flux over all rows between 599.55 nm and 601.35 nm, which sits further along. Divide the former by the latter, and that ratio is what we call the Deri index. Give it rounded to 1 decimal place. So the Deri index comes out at 0.3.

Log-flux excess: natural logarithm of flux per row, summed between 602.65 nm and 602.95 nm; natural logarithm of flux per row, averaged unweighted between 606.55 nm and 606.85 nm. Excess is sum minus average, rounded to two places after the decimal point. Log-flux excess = 4.68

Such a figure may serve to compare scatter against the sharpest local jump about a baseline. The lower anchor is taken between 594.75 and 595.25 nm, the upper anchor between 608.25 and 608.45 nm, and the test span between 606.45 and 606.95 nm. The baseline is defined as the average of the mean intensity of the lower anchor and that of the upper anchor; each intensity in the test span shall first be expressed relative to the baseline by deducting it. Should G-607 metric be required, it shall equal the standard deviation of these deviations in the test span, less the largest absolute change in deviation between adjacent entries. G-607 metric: -0.5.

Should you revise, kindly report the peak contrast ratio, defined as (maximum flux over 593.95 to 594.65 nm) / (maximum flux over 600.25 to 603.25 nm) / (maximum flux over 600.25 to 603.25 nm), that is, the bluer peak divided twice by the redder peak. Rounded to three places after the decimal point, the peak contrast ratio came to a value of 0.080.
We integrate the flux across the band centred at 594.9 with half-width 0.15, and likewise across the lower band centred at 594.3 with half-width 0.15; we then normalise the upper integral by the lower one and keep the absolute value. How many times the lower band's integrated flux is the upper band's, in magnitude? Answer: 1.10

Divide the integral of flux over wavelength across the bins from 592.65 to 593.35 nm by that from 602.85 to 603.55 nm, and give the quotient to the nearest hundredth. 0.96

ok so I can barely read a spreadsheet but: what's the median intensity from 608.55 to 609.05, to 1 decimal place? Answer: 10.6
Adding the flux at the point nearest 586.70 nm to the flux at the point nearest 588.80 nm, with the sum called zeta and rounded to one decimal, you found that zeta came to 19.1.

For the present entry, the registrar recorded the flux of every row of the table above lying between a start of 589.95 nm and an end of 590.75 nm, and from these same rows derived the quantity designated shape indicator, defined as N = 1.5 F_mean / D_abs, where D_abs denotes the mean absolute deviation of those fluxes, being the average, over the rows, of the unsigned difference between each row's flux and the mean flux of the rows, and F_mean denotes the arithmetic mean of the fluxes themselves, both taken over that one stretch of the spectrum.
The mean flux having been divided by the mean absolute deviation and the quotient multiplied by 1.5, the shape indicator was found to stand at 22.4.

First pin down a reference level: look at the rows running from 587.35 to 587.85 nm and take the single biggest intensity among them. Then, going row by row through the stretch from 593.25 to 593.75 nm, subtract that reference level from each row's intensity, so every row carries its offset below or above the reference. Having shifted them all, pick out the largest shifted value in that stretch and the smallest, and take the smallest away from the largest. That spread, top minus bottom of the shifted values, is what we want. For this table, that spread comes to 1.6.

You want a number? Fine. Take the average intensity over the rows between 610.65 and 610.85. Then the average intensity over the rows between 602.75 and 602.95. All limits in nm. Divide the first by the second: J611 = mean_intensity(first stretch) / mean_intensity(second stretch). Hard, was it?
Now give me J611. 1.08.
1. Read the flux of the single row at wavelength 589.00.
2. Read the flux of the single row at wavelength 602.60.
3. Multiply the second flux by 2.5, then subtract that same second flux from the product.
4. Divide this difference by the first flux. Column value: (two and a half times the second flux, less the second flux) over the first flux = 2.30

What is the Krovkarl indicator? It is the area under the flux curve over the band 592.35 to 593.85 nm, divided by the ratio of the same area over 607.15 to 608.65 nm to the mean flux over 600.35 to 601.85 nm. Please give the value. 10.1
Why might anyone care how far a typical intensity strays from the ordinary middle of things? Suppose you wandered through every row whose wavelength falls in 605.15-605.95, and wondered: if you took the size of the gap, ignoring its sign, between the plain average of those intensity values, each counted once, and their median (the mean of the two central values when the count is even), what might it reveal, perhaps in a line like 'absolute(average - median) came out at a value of 0.16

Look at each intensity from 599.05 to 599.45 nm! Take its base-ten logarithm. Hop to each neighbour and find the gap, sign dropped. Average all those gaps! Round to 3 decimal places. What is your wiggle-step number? 0.016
